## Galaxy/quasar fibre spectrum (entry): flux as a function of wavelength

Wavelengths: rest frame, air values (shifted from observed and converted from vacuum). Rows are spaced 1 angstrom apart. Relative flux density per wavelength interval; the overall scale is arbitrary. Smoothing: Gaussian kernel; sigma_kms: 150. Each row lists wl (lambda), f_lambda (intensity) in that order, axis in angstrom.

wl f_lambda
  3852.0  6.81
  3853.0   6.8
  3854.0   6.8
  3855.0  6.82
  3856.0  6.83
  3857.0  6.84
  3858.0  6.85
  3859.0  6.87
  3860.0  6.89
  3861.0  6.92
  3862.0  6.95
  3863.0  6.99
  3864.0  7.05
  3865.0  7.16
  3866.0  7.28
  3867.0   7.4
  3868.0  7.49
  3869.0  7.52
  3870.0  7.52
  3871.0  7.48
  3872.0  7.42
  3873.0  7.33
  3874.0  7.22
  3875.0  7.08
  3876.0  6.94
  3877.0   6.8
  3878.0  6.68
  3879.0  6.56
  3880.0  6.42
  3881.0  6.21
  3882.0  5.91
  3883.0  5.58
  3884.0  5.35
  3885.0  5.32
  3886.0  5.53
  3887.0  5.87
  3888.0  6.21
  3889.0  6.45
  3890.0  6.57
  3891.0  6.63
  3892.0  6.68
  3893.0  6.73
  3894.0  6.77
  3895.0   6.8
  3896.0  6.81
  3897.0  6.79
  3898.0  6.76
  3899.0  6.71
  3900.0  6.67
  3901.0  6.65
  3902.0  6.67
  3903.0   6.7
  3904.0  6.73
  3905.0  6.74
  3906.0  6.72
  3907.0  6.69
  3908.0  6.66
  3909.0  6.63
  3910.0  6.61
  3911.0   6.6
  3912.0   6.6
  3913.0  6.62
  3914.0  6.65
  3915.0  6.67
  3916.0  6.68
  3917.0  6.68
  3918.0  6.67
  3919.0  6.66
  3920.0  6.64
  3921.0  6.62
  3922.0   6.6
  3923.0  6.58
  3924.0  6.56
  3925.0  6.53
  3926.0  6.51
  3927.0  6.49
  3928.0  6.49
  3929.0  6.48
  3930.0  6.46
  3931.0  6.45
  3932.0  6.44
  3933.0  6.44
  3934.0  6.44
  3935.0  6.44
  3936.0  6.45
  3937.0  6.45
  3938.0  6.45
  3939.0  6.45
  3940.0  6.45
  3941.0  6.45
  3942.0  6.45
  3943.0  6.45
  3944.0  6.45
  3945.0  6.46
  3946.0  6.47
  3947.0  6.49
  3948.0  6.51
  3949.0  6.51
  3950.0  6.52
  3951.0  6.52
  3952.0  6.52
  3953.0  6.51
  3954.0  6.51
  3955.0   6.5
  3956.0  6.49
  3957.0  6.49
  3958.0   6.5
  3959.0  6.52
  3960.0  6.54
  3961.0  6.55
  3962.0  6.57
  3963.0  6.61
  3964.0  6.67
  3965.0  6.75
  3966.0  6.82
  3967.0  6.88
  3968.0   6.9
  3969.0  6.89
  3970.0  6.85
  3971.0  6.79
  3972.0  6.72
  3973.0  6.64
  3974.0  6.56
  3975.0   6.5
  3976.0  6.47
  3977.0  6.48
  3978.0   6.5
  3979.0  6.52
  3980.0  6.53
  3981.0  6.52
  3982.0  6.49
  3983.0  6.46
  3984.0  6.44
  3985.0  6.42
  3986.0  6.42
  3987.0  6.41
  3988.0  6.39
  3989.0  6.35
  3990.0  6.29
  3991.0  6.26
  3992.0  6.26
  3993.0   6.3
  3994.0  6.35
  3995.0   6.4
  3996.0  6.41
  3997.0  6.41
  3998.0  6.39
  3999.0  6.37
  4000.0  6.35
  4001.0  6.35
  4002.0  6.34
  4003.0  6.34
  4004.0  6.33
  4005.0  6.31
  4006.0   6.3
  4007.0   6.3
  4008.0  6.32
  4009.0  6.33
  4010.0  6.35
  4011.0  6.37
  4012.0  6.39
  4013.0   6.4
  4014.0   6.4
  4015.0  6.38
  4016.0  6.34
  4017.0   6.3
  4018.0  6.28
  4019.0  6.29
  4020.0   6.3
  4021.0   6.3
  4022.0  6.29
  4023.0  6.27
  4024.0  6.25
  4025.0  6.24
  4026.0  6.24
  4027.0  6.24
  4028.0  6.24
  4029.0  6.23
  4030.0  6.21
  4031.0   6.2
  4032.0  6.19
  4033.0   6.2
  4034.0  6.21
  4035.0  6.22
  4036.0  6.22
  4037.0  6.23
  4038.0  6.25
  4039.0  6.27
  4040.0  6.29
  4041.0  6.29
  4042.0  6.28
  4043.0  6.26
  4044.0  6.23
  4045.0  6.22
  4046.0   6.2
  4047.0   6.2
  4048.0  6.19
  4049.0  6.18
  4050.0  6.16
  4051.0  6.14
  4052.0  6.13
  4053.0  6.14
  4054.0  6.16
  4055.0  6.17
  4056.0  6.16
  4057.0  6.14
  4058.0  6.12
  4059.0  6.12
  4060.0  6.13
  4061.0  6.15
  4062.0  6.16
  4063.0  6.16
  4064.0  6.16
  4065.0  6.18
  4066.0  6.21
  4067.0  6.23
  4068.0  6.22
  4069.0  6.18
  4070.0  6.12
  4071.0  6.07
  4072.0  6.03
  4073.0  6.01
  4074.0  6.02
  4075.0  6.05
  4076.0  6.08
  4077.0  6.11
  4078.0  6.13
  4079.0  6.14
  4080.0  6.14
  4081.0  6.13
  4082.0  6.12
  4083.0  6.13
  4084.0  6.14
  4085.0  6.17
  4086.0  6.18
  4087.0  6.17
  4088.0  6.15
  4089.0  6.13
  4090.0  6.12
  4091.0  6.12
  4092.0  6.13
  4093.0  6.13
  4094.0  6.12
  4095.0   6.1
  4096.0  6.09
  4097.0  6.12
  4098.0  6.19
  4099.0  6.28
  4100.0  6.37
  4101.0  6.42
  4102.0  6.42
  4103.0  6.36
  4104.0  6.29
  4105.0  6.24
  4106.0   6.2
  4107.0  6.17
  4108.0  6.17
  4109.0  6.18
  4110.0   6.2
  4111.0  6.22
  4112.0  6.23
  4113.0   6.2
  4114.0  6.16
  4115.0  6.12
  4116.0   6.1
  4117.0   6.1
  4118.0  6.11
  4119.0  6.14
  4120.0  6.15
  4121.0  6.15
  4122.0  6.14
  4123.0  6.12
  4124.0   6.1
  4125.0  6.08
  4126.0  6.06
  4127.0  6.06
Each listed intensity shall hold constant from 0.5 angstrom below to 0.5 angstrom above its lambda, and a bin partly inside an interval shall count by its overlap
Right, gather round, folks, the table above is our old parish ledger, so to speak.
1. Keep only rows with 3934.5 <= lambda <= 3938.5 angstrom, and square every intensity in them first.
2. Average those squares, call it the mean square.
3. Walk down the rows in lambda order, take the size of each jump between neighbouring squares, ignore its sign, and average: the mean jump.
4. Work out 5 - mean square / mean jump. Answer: -963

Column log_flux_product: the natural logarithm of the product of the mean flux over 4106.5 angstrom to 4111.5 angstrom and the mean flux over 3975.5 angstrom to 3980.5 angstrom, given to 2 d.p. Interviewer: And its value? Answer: 3.69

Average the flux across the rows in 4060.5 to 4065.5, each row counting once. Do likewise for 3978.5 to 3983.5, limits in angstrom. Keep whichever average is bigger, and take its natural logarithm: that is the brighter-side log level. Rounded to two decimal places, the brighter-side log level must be 1.87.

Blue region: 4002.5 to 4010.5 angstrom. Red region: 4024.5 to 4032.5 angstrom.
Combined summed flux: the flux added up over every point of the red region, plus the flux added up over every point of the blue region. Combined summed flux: 100.4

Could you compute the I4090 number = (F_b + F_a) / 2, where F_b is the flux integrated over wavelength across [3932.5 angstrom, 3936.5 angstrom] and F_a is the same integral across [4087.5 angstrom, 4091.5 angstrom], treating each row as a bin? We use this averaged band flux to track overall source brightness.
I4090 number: 25.1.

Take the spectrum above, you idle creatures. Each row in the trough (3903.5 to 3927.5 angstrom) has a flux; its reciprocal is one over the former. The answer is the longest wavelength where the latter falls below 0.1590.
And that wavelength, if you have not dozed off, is 3927.0 angstrom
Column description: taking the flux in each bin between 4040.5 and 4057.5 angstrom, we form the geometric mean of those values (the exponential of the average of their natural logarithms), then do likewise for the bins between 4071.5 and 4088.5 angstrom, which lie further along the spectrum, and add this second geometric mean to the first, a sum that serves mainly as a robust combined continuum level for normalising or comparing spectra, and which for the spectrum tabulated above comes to 12.30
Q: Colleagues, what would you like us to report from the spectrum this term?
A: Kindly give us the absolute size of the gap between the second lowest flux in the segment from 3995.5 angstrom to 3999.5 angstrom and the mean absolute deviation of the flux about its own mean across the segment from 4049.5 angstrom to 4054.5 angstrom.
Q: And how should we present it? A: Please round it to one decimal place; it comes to 6.4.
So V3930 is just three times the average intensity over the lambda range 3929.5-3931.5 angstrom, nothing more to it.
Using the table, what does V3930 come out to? 19.4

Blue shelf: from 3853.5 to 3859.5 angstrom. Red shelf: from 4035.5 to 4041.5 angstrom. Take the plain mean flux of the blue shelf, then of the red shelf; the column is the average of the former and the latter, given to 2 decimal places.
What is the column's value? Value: 6.55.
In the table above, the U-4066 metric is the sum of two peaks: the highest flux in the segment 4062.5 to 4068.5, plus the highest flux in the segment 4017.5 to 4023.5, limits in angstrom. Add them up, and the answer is 12.5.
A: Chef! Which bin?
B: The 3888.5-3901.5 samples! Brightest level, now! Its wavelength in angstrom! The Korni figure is 3896.0 angstrom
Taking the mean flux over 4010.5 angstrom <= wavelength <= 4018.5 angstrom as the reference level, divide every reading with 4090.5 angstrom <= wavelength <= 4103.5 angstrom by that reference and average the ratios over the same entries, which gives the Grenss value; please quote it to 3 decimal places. 0.978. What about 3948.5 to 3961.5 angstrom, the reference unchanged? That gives 1.025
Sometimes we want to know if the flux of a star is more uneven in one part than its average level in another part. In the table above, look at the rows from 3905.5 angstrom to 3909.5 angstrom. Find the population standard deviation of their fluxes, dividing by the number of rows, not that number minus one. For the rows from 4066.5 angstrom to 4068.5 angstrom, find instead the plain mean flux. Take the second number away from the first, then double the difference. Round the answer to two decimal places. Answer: -12.38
